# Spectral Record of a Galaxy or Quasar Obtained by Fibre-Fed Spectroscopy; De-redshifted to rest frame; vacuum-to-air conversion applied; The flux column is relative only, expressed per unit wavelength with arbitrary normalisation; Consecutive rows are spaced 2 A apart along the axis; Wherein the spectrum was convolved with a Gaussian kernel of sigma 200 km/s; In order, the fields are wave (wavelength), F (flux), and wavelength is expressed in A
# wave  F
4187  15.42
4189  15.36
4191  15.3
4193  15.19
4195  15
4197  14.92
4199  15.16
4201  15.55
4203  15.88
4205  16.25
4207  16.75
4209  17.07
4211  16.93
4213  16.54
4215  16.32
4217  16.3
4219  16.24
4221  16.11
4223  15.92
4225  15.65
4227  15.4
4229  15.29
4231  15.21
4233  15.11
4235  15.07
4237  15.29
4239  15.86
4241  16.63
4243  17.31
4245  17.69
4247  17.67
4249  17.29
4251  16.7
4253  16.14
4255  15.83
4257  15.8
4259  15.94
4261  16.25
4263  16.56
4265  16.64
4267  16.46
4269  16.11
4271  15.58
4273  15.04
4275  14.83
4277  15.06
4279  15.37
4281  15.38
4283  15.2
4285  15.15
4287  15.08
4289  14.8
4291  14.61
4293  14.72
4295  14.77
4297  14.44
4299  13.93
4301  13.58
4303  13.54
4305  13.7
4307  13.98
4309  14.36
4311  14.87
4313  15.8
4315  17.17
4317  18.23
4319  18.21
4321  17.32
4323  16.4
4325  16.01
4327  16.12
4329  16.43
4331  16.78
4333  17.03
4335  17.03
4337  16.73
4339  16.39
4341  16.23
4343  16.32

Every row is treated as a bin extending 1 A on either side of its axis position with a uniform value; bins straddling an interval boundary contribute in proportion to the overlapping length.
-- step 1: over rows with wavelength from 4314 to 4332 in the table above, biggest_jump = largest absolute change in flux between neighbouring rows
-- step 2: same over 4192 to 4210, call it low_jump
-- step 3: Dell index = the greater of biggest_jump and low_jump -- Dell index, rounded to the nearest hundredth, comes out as 1.06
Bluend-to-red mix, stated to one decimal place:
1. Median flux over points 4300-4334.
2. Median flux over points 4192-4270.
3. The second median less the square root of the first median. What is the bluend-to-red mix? 12.1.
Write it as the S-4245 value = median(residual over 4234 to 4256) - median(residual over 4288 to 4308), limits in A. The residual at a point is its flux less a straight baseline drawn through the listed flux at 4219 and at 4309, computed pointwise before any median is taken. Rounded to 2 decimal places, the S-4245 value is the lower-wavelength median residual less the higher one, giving 1.15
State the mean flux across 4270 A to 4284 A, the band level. 15.2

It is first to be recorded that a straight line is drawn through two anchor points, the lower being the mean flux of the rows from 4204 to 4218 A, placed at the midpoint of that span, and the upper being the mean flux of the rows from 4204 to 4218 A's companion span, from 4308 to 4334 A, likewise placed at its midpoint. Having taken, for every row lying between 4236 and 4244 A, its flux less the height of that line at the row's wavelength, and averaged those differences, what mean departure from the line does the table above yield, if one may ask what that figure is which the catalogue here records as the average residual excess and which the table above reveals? -0.3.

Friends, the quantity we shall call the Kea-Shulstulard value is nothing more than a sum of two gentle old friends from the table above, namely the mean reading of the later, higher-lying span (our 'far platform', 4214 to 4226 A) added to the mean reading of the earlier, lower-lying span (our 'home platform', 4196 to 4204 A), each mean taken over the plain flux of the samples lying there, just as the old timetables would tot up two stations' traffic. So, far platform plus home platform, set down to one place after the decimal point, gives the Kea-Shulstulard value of 31.5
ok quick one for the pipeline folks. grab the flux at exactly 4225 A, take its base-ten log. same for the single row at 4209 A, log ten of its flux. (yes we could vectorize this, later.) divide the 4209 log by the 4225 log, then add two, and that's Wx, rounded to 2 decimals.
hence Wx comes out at 3.03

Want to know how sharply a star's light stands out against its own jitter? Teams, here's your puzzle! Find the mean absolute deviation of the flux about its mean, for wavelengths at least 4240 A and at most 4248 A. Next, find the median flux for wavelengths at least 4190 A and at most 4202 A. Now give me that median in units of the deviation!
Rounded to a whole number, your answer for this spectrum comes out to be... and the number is 43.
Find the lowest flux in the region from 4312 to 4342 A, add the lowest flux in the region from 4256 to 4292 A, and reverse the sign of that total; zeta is -30.4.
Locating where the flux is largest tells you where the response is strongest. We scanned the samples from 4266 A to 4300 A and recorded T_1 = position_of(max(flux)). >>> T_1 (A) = 4267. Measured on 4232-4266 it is 4245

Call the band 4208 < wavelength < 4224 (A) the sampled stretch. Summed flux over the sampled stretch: 131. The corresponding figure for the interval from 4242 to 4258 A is 134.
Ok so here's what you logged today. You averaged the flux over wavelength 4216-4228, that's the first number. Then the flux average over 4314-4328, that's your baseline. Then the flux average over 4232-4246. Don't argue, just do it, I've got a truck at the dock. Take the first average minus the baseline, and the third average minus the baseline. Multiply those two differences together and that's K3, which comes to 1.05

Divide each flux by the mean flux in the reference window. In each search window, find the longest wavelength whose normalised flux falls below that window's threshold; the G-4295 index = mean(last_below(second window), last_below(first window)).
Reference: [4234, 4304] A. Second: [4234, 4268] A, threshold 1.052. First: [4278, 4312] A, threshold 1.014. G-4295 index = 4286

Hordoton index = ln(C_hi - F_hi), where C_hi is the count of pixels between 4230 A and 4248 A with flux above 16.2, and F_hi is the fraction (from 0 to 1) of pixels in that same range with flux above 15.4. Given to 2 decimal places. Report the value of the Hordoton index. 1.24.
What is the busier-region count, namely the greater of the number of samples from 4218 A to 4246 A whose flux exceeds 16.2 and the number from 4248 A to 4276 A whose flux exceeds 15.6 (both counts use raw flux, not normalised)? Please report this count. 11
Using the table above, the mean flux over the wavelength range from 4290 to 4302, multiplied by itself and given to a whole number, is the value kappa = 206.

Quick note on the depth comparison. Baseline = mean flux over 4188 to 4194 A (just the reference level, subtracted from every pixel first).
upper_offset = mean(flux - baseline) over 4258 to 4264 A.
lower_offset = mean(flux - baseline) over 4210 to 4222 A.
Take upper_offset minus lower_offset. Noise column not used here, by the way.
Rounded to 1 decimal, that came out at -0.2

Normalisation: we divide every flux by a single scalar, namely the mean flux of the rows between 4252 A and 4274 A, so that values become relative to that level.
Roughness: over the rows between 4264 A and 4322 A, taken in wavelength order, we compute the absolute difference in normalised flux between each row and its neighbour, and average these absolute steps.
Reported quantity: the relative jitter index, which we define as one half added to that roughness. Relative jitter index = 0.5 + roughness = 0.523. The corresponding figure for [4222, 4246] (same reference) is 0.520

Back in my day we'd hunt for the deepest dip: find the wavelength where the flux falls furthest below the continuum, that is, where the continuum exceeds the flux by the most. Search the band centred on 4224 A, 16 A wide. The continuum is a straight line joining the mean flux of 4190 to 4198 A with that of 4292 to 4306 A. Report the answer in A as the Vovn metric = 4231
